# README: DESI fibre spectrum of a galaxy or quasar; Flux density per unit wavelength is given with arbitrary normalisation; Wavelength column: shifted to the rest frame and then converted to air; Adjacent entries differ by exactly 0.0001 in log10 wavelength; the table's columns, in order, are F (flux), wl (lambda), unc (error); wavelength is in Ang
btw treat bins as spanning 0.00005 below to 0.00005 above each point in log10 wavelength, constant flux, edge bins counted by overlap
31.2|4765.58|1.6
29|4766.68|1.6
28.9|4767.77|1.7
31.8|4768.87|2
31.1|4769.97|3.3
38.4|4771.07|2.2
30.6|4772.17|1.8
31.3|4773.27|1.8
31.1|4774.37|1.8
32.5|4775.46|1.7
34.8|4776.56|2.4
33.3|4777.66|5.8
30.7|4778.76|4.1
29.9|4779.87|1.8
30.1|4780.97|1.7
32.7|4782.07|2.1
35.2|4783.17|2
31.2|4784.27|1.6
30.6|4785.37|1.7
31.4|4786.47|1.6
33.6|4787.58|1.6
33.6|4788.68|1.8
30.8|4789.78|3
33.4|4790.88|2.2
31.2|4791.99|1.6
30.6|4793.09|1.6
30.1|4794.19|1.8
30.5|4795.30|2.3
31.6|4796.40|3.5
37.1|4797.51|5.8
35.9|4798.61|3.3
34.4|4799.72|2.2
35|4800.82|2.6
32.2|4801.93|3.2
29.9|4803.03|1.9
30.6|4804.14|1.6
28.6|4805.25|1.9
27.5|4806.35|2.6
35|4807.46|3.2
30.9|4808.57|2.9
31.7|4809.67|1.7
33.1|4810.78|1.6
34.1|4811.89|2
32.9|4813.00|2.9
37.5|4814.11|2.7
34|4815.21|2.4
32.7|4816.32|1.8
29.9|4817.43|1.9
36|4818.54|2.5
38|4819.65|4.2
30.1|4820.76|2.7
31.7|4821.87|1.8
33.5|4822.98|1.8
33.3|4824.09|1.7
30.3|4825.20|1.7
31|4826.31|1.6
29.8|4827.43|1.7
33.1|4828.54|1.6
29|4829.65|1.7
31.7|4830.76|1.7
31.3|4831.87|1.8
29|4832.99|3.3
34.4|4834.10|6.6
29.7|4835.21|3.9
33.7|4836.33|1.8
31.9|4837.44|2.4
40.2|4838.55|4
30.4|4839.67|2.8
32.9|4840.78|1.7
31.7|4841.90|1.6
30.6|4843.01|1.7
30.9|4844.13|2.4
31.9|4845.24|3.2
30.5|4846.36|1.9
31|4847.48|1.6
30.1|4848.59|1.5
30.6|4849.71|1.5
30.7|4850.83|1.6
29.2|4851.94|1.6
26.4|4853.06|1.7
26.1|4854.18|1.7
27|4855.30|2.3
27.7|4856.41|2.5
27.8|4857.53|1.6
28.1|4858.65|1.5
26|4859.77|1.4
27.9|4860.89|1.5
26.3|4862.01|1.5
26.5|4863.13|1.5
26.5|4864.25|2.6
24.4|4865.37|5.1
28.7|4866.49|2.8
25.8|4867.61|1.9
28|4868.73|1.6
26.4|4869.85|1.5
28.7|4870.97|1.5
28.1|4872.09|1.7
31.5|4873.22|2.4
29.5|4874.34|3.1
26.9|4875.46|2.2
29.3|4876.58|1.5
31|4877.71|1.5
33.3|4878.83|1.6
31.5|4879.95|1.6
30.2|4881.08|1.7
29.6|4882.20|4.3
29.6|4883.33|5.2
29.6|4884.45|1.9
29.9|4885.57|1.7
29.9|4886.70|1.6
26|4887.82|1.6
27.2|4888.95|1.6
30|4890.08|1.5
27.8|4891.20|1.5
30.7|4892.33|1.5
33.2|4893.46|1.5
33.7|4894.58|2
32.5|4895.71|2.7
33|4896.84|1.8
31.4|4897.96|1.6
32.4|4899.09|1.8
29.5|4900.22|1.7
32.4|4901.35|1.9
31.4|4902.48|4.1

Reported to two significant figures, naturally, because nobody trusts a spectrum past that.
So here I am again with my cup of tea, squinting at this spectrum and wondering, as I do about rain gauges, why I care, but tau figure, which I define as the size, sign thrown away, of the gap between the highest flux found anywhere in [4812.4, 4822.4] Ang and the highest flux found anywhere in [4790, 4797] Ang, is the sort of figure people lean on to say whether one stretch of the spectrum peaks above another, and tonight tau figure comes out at 4.6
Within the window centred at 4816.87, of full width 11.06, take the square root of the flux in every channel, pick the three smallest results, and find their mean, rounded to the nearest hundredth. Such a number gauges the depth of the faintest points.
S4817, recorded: 5.53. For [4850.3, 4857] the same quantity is 5.15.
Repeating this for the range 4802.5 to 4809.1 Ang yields 5.35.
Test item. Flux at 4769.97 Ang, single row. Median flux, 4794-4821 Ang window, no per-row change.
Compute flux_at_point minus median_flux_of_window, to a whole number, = -2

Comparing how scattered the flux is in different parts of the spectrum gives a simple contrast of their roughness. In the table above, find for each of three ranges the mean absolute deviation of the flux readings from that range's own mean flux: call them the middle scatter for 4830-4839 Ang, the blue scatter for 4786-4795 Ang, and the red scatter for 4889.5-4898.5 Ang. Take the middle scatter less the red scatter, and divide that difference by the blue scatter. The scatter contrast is 0.75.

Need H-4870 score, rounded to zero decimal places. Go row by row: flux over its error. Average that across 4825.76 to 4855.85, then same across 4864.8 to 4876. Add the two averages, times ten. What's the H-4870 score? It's 290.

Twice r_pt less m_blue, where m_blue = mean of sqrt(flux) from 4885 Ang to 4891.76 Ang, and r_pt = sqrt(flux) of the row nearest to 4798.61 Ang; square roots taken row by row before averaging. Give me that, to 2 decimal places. 6.65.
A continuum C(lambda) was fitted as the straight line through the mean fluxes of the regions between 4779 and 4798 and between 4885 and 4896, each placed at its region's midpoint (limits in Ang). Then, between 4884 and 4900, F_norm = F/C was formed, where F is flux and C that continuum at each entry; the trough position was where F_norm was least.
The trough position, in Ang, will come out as 4887.82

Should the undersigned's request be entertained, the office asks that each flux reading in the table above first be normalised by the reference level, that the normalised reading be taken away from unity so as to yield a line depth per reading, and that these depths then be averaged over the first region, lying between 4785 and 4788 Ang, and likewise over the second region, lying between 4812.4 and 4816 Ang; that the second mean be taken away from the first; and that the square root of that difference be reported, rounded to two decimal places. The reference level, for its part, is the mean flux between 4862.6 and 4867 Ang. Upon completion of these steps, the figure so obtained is 0.33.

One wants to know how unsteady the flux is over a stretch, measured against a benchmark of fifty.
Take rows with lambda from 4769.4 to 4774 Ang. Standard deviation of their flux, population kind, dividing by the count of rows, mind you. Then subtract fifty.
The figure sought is -46.8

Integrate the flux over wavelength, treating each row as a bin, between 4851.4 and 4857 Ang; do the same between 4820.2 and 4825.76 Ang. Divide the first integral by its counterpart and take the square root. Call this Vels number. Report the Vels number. 0.929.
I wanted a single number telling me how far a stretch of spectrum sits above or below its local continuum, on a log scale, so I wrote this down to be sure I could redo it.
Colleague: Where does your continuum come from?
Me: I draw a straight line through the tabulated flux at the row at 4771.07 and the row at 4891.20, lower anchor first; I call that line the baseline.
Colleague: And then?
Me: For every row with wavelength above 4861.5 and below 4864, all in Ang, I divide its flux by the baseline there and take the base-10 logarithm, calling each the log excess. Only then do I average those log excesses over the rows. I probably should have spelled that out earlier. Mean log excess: -0.060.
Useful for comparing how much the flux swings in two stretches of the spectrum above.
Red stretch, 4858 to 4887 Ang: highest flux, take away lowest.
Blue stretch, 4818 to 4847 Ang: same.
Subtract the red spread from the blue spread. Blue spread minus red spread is 2.3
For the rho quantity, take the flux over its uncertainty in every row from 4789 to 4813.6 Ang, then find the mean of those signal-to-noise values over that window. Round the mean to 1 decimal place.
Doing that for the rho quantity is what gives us 14.1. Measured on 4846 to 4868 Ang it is 15.7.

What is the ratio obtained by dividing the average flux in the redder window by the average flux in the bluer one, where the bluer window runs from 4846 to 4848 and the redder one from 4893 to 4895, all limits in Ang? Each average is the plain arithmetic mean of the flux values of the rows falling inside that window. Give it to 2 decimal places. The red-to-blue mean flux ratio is 1.09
